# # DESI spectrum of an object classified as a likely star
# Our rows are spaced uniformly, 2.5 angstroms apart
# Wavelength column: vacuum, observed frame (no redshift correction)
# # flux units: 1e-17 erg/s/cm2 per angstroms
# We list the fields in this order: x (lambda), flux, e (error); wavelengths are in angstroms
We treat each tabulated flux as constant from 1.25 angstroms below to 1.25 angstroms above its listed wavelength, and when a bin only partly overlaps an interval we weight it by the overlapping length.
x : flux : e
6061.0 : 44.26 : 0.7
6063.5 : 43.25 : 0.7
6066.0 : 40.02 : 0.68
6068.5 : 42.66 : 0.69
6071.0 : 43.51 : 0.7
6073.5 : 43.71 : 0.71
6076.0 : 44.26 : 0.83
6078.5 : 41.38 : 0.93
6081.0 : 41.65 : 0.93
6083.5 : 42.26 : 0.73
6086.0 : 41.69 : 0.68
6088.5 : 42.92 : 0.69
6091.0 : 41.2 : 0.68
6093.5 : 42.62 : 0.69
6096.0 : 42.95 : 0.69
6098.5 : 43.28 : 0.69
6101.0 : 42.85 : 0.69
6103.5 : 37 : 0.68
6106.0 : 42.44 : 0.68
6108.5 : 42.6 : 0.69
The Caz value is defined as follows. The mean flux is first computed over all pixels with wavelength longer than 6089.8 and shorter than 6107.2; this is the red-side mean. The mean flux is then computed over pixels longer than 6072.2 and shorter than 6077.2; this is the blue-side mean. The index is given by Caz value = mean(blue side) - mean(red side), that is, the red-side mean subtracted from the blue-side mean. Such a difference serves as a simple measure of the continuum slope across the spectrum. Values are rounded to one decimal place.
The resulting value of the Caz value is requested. 2.2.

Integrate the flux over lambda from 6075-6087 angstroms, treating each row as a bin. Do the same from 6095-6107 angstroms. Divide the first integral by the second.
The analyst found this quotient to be 1.0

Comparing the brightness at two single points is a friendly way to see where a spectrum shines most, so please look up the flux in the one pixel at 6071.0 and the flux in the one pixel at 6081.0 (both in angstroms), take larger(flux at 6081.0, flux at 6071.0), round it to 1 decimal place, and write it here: 43.5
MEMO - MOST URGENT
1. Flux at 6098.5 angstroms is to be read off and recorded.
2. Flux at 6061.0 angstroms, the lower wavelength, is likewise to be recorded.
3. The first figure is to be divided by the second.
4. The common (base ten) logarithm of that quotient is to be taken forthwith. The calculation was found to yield -0.010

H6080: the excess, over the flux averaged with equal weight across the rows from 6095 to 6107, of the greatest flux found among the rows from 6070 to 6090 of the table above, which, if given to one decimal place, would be 2.6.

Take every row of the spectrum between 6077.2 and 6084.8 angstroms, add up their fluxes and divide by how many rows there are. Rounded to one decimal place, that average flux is 41.8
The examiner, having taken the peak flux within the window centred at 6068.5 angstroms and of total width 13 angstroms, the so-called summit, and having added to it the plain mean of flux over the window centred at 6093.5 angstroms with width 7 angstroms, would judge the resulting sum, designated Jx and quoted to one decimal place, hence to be 86.0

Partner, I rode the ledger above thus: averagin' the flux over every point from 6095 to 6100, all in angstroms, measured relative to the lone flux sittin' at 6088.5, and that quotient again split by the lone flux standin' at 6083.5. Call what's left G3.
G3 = 0.0238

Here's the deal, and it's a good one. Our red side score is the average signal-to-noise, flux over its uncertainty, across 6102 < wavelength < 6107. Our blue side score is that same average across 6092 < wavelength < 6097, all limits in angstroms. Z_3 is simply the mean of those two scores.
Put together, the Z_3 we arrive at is 60.2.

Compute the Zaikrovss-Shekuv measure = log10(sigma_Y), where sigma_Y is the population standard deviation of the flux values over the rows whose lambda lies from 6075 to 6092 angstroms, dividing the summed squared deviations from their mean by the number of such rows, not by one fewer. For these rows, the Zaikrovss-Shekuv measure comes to 0.0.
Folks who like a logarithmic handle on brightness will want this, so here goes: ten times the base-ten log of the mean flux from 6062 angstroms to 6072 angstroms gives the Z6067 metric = 16.3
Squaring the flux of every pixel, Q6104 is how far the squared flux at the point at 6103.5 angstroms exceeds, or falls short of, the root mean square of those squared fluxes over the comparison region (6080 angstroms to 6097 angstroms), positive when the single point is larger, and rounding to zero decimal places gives -412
